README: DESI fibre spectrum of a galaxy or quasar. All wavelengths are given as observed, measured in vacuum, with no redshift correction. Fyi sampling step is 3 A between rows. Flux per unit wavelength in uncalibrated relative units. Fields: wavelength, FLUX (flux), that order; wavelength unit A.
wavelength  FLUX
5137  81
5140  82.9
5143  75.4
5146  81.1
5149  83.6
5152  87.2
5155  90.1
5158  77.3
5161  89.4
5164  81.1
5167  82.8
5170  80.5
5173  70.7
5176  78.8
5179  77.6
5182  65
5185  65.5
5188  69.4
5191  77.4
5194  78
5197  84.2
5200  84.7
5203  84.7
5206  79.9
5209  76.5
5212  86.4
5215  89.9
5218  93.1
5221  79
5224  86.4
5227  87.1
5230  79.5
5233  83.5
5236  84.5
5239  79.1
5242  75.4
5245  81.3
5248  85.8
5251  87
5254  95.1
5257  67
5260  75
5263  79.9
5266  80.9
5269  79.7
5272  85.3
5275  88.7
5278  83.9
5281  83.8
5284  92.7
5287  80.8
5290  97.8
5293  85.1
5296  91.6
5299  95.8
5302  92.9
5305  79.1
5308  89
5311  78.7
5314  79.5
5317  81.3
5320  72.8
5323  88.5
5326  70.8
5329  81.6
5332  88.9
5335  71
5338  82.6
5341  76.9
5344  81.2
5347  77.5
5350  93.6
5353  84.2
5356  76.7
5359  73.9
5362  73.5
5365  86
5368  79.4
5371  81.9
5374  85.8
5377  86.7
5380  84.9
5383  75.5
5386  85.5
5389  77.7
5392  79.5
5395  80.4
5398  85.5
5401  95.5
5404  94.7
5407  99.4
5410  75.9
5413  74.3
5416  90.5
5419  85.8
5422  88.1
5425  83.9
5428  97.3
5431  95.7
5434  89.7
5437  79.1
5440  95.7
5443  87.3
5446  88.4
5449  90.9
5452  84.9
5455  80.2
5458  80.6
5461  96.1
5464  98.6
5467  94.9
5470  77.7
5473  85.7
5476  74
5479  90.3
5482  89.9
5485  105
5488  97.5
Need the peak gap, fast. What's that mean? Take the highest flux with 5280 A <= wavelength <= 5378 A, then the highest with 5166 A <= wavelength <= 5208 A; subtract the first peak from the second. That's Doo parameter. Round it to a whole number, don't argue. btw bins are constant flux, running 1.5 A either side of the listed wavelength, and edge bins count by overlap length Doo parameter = -13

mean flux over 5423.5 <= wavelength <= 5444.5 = 90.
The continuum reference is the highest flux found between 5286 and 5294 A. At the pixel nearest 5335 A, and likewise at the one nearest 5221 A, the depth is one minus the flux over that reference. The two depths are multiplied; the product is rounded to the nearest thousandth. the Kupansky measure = 0.053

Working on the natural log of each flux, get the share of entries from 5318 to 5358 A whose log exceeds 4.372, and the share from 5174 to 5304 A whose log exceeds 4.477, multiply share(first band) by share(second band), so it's 0.11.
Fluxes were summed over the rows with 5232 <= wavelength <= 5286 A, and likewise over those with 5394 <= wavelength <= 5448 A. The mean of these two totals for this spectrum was 1538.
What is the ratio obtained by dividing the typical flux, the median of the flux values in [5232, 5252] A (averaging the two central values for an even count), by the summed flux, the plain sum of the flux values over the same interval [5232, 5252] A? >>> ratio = 0.145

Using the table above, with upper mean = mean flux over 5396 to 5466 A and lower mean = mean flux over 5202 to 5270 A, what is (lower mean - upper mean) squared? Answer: 38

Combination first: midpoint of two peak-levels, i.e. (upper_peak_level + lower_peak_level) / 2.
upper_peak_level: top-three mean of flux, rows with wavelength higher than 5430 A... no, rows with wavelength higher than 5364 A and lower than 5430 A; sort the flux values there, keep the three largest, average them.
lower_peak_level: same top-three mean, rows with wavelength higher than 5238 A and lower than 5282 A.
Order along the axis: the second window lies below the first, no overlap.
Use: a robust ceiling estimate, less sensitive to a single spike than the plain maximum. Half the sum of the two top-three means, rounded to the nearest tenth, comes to 93.8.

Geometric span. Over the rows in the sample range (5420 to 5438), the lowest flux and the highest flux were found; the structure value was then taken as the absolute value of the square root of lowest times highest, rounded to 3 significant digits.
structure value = 87.7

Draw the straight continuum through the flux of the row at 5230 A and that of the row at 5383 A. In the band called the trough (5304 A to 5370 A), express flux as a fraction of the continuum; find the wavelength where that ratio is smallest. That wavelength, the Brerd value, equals 5326 A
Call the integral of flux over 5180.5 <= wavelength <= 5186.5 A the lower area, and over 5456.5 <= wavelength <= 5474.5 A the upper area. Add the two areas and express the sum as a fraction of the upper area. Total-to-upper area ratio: 1.24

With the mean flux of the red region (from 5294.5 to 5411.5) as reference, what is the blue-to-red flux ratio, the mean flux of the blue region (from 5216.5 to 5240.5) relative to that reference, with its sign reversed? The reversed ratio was -1.01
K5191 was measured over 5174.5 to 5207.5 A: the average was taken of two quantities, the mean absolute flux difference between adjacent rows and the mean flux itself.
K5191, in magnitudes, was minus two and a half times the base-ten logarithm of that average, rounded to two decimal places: -4.01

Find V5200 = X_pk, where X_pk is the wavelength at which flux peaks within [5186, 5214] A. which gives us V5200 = 5212 A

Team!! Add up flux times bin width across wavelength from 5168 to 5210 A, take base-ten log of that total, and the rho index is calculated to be 3.51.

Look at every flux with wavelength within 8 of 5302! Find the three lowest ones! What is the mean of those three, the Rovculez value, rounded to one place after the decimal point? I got 86.6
